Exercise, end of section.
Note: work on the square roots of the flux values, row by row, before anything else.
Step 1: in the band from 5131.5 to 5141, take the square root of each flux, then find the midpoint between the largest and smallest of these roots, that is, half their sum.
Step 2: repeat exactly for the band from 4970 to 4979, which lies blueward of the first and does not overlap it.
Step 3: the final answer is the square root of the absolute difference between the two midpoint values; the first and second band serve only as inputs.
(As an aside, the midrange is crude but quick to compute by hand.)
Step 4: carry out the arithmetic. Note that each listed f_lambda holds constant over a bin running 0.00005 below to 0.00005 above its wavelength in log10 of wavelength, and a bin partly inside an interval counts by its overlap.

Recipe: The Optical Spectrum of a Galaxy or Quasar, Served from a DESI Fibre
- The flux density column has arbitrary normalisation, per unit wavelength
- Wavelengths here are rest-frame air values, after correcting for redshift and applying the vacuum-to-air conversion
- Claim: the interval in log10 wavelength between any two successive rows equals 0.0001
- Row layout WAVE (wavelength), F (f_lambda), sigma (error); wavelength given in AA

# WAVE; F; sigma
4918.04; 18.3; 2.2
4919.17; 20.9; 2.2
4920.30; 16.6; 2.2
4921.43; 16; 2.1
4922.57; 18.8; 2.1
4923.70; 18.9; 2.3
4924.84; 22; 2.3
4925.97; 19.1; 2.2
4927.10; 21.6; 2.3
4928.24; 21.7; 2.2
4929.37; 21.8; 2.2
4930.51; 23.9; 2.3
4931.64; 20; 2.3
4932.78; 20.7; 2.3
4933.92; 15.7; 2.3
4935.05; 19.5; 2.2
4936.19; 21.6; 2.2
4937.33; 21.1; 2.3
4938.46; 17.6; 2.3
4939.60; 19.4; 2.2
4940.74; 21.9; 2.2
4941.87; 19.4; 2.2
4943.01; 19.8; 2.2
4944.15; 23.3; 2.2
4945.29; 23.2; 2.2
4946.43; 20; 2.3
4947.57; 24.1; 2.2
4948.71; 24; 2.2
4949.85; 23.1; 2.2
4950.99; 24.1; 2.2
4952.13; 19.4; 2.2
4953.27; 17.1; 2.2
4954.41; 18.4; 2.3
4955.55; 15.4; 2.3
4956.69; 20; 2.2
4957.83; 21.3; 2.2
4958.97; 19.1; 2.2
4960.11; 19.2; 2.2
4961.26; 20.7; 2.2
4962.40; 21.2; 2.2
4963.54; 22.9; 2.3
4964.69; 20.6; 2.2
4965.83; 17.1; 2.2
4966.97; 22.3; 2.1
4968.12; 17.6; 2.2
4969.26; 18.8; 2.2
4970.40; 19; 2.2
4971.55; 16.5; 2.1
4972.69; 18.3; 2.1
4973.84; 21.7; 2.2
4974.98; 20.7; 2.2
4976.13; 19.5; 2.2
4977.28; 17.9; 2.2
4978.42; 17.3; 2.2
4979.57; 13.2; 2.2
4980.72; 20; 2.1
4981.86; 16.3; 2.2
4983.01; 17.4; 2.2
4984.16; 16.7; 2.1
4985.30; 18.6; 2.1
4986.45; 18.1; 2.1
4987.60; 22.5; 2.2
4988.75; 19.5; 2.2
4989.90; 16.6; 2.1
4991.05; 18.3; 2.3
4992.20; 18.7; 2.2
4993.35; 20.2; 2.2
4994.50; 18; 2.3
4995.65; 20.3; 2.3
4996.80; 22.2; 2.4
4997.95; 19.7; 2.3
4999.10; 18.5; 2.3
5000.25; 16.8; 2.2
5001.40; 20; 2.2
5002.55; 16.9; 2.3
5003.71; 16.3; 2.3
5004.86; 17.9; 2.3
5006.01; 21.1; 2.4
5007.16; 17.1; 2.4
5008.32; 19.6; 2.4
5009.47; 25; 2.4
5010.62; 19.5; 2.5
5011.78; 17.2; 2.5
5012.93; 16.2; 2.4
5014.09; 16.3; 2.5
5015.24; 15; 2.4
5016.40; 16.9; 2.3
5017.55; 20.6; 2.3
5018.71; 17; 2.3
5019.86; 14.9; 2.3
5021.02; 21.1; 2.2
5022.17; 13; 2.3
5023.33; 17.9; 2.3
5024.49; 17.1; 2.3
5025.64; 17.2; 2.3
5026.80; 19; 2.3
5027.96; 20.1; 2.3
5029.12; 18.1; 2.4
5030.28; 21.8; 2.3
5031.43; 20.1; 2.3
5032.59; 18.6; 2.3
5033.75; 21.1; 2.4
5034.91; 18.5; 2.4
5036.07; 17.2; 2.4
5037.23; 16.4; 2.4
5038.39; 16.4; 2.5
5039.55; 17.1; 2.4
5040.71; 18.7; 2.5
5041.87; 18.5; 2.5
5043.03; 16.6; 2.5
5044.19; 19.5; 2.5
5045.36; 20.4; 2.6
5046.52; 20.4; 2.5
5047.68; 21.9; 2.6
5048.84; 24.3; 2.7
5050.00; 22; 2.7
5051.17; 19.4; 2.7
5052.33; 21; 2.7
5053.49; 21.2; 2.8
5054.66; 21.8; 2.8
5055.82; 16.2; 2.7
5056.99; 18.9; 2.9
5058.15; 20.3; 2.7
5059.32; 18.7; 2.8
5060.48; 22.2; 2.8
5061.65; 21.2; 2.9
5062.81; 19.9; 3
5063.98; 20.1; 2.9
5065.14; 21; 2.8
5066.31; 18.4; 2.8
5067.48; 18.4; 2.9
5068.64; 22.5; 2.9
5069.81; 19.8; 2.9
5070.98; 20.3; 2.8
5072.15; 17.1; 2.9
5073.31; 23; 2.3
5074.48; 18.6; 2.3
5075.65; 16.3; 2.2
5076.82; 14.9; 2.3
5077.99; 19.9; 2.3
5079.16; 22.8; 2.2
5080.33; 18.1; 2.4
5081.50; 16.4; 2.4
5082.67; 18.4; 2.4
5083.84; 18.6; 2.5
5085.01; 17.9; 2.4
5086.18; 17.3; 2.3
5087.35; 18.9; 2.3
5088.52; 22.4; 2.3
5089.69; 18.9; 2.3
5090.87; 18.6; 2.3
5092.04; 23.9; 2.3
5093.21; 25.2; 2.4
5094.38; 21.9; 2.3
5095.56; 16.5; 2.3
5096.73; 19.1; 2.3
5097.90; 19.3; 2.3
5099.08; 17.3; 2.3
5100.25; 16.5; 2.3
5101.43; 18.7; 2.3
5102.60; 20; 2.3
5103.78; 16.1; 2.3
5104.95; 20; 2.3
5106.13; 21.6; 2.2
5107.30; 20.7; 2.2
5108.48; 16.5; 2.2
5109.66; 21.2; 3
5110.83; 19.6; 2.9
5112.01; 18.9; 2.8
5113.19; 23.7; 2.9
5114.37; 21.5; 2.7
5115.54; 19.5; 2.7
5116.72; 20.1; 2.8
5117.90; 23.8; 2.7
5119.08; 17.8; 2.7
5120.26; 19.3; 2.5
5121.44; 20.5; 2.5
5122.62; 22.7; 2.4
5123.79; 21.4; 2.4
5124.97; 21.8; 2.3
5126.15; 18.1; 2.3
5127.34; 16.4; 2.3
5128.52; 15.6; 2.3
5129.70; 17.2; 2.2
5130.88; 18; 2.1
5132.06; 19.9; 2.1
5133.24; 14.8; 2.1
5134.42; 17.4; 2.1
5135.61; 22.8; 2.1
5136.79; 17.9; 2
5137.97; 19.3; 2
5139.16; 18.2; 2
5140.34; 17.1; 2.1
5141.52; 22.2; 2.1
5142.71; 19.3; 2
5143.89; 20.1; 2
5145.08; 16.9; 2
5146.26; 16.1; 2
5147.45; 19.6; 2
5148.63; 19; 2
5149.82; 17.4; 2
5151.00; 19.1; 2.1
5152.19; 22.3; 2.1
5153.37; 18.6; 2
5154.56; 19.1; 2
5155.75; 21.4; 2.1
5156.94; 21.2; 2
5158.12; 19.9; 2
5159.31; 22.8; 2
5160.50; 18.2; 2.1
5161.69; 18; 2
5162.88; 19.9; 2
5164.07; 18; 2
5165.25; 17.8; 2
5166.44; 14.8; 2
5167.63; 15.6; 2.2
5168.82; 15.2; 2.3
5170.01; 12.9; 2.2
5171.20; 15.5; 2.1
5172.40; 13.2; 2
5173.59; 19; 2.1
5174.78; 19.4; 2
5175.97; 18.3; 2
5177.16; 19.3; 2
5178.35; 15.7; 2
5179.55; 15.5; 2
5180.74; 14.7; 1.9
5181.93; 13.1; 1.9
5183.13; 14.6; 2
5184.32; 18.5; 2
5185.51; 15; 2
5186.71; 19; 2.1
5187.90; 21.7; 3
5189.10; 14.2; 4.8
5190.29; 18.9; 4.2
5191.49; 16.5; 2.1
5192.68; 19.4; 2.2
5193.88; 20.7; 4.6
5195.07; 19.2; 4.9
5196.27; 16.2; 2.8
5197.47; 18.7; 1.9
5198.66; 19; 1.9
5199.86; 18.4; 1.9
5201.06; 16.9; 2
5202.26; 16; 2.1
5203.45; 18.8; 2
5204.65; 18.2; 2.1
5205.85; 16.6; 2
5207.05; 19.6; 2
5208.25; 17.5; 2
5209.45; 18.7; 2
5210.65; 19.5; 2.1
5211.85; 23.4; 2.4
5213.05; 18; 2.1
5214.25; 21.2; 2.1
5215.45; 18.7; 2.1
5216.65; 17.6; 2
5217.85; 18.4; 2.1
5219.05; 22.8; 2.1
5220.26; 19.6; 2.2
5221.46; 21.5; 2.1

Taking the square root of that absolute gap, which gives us 0.22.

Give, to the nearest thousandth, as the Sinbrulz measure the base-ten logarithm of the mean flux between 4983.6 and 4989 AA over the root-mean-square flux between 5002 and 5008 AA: 0.027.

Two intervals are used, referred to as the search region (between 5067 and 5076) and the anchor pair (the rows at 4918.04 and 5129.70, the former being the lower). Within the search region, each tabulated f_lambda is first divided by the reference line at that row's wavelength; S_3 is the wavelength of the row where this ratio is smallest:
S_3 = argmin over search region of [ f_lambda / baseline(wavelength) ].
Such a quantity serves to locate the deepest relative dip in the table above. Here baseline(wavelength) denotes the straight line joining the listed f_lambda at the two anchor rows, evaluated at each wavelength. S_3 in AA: 5075.65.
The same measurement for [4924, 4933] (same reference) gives 4925.97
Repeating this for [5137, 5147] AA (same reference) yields 5146.26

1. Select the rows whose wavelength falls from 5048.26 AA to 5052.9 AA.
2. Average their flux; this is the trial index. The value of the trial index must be 21.7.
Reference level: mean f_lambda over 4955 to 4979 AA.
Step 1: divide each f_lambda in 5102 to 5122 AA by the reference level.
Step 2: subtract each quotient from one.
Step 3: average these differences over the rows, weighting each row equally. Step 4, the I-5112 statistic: -0.034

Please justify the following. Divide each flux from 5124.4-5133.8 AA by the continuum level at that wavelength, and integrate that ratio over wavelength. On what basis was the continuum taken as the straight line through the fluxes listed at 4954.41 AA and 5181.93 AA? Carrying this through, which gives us 12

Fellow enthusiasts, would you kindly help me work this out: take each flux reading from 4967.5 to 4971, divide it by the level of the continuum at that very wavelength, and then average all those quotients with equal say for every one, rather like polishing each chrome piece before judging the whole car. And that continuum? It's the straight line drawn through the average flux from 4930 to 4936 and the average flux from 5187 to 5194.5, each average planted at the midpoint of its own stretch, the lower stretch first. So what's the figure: 0.93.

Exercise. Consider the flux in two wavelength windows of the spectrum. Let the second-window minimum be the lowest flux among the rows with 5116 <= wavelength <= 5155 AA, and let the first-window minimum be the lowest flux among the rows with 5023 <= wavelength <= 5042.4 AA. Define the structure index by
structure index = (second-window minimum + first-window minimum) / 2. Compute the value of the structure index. 15.6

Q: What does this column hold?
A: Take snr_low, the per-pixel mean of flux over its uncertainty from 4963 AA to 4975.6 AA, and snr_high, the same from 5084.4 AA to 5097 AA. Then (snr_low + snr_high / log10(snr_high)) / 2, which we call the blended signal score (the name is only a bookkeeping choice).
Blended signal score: 9.10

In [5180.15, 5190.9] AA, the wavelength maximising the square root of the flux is 5187.90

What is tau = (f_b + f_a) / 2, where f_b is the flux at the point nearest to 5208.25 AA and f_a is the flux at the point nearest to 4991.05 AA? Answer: 17.9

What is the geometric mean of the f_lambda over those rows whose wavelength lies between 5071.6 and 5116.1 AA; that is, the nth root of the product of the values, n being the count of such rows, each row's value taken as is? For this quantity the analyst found 19.2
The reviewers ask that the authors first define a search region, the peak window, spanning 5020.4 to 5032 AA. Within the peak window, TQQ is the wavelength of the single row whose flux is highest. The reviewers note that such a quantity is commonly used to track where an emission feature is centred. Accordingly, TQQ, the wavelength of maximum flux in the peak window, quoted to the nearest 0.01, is 5030.28 AA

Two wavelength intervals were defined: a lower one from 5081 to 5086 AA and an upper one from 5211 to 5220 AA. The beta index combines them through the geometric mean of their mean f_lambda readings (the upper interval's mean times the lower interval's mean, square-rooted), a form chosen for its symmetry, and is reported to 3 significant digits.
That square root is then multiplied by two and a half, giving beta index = 47.2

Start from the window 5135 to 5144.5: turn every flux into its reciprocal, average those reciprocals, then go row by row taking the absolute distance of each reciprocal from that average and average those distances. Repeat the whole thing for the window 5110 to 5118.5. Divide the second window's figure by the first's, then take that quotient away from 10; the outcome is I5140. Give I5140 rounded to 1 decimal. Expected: 9.0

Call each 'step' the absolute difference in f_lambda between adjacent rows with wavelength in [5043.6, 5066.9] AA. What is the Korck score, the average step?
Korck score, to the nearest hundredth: 1.73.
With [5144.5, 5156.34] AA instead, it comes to 1.99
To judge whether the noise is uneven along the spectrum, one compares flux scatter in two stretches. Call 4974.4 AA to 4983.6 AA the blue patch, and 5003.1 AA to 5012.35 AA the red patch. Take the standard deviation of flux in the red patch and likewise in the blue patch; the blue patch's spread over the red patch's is 0.84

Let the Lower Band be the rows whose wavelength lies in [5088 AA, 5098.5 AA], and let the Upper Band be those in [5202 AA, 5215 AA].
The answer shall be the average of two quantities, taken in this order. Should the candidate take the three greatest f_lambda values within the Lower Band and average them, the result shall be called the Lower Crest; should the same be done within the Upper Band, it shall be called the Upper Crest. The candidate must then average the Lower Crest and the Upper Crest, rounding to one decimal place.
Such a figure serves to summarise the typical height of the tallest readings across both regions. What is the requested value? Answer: 22.6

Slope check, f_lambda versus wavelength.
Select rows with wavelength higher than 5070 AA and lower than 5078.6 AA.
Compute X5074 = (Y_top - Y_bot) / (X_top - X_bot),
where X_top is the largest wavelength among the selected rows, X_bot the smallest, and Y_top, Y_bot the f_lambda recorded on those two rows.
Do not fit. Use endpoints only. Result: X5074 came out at -0.1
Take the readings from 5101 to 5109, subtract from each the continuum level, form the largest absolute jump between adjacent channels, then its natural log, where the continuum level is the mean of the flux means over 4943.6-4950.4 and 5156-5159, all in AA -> 1.44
